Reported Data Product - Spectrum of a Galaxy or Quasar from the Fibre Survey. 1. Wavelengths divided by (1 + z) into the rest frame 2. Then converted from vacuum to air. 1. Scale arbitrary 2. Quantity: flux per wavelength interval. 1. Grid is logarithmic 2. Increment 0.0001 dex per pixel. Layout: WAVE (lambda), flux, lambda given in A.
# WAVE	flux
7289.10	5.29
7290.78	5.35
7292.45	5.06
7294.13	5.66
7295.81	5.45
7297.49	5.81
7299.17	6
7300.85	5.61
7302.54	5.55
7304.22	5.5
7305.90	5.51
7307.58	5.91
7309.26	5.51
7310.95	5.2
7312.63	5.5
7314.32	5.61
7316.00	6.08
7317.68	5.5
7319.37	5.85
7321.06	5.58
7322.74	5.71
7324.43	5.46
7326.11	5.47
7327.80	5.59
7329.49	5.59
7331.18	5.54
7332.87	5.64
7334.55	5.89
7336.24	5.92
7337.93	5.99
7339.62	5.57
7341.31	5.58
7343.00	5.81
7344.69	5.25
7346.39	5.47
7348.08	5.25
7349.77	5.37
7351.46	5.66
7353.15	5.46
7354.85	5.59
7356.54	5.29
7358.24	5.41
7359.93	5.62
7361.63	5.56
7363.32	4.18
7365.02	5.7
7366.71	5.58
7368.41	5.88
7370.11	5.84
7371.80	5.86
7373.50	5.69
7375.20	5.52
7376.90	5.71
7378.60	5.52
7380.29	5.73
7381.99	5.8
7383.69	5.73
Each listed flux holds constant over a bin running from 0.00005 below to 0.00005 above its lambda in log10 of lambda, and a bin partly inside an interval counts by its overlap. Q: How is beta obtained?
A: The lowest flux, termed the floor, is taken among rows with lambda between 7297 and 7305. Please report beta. 5.5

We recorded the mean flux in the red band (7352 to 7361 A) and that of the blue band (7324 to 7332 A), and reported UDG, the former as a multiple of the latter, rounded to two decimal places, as 0.99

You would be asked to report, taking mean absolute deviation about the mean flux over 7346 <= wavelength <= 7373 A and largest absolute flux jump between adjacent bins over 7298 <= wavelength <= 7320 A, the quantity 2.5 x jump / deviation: 6.0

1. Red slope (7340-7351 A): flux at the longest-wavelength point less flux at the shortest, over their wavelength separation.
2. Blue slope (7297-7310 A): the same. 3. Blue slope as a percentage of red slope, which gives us 103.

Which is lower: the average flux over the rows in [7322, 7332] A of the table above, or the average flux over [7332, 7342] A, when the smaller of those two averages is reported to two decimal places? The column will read 5.56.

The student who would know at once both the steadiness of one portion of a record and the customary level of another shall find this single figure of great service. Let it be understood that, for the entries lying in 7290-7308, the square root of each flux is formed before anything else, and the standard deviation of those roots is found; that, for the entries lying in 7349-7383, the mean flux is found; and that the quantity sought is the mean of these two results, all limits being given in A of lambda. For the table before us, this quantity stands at 2.80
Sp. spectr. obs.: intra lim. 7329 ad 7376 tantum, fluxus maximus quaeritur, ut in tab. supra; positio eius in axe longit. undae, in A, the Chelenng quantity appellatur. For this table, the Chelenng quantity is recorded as 7337.93 A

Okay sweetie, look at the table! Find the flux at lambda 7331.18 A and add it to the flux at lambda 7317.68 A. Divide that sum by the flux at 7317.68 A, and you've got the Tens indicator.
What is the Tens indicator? 2.01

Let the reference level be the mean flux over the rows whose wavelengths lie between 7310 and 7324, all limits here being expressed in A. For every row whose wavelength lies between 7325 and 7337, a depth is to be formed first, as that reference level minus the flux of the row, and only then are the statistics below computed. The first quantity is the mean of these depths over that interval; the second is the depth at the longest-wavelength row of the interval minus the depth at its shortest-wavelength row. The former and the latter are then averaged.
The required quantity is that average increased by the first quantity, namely -0.28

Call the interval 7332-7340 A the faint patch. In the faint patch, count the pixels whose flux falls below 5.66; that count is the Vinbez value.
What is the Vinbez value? 2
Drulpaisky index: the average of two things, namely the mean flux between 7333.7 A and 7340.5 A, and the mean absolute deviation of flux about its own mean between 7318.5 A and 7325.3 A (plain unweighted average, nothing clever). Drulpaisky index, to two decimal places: 2.99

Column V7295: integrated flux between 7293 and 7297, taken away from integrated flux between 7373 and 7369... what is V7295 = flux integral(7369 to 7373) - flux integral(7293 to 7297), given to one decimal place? 1.2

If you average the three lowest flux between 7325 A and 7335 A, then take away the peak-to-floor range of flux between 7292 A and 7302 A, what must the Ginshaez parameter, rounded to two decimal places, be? 4.59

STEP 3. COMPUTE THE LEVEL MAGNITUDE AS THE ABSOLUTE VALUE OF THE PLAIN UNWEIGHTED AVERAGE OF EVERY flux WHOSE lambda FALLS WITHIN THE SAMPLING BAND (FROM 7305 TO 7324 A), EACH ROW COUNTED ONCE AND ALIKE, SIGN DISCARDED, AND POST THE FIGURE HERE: 5.63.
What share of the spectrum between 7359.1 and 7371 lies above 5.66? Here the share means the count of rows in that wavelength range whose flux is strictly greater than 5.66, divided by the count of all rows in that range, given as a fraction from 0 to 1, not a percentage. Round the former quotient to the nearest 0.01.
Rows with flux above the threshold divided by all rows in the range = 0.43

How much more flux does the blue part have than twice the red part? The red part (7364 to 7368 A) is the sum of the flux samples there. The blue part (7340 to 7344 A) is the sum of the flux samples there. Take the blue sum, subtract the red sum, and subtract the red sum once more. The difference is -11.2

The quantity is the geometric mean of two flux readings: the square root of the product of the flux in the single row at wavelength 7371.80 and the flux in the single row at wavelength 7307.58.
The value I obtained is 5.88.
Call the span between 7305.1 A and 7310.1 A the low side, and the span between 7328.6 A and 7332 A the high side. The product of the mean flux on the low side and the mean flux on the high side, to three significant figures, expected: 31.4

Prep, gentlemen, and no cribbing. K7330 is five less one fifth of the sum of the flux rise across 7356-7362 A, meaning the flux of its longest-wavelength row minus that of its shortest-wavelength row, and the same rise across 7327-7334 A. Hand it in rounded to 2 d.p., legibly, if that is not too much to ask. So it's 4.94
